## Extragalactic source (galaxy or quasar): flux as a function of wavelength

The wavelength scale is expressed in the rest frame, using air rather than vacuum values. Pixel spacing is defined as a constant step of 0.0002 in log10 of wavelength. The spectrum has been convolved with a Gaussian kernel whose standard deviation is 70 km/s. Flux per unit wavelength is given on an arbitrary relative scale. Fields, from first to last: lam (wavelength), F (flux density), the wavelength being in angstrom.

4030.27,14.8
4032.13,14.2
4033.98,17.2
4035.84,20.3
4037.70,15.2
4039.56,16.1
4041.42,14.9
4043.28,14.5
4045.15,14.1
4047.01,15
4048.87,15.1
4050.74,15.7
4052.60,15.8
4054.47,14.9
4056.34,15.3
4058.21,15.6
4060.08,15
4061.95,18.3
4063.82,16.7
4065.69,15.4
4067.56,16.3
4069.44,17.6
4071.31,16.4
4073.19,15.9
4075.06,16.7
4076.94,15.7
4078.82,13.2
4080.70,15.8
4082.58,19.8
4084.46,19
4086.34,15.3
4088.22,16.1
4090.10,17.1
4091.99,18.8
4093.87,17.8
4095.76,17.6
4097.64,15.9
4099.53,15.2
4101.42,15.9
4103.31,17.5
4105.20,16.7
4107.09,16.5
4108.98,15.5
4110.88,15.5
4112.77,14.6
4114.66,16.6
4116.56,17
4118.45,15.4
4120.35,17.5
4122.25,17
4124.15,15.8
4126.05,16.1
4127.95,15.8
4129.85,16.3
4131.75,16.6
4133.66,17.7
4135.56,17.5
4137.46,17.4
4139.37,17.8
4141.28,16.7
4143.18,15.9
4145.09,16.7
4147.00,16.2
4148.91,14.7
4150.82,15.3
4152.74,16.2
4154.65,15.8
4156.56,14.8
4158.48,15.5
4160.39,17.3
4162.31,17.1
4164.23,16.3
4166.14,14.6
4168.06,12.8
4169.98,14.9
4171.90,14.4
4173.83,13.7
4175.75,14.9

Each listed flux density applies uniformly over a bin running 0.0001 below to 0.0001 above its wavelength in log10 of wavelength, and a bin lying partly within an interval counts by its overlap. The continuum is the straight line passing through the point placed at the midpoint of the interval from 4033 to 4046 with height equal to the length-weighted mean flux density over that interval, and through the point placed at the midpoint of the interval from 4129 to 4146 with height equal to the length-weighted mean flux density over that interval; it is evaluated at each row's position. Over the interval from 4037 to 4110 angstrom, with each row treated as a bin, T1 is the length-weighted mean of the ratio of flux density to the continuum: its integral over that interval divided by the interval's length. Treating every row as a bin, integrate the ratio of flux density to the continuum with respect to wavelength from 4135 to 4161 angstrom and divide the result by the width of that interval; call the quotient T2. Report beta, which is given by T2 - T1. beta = -0.035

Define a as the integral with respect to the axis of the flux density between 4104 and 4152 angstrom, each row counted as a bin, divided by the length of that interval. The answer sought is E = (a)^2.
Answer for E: 268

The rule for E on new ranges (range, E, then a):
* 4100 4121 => 263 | 16.2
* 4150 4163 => 255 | 16.0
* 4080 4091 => 297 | 17.2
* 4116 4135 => 273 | 16.5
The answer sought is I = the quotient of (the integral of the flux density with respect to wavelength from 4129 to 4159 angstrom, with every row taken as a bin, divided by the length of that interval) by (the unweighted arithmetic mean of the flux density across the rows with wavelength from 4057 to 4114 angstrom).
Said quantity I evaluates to 0.99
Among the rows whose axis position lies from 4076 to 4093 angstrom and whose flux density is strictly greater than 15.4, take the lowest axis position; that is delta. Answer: 4076.94 angstrom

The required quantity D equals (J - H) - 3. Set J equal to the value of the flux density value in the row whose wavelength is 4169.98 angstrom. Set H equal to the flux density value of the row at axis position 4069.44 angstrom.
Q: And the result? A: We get -5.7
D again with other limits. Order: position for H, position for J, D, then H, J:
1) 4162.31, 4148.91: -5.4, 17.1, 14.7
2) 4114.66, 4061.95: -1.3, 16.6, 18.3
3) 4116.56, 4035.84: 0.3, 17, 20.3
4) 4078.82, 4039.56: -0.1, 13.2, 16.1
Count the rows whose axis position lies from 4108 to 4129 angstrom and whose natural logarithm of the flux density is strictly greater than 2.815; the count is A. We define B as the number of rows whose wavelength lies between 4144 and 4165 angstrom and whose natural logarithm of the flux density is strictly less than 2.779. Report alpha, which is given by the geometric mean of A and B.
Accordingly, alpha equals 3.9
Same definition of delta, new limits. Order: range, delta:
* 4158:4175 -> 4158.48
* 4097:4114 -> 4097.64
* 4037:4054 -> 4039.56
